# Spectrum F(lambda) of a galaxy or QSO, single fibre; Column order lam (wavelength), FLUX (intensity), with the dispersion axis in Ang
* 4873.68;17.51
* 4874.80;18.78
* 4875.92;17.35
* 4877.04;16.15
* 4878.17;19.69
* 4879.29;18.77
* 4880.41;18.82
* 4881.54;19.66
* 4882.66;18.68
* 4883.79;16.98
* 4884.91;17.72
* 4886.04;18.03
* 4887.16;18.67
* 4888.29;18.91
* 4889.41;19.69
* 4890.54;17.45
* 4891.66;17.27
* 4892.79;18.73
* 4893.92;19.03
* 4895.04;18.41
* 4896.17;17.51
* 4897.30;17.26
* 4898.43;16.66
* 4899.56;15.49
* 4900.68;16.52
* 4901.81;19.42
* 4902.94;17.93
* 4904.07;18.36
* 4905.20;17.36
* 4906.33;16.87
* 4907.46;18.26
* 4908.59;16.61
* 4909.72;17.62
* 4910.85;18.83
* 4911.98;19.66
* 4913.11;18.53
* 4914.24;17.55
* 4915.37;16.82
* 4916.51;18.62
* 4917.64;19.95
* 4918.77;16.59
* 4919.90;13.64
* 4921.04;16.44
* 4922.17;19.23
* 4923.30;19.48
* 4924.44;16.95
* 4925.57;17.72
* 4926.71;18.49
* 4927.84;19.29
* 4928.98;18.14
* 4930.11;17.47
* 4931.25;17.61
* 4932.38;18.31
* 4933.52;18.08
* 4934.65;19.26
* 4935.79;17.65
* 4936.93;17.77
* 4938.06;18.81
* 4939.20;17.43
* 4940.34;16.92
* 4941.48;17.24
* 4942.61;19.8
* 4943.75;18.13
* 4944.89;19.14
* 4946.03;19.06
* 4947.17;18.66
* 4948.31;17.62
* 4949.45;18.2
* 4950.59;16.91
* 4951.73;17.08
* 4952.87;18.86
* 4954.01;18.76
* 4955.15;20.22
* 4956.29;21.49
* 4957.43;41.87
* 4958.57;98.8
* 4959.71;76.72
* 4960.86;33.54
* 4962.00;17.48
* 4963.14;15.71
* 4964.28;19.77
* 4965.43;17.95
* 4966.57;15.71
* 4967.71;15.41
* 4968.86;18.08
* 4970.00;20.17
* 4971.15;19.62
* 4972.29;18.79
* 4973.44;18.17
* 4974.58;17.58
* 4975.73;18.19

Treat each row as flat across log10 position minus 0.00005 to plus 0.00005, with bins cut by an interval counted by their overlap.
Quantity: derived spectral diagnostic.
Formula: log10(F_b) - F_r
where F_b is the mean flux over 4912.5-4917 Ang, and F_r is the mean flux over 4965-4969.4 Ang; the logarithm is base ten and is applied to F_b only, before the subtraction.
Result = -15.5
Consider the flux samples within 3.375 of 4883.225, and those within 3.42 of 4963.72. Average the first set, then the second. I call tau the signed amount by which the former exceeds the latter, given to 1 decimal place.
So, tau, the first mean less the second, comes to -1.7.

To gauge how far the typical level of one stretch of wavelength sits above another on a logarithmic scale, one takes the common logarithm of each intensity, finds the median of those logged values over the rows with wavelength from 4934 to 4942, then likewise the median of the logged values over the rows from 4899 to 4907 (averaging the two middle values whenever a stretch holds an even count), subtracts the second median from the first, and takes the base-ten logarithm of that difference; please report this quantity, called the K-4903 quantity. -2.1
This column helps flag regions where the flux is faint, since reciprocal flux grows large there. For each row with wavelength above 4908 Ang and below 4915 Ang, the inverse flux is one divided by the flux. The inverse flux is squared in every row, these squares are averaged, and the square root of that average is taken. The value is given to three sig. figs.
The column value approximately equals 0.0554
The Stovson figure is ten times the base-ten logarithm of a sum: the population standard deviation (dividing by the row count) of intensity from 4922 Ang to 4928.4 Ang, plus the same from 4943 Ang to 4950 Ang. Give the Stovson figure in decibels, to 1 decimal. 1.7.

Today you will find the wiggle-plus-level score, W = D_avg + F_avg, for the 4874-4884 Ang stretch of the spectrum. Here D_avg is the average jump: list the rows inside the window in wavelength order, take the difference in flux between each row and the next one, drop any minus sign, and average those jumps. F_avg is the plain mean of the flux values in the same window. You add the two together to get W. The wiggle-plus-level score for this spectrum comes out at 19.7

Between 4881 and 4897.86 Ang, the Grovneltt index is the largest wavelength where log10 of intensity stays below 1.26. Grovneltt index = 4897.30 Ang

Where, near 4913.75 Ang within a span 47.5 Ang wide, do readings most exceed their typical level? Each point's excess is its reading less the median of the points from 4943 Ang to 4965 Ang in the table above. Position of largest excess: 4917.64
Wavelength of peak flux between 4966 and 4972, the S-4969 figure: 4970.00 Ang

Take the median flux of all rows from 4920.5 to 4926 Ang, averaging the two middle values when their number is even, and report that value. 17.7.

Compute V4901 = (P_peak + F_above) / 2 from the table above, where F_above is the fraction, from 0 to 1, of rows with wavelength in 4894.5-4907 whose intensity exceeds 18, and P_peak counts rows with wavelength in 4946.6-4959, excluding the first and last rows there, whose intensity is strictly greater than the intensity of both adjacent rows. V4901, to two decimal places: 1.14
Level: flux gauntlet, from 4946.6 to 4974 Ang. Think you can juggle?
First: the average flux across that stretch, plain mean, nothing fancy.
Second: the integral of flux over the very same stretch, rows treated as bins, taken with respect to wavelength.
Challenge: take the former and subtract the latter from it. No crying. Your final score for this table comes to -677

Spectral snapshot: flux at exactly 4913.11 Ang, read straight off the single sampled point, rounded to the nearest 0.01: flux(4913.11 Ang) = 18.53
